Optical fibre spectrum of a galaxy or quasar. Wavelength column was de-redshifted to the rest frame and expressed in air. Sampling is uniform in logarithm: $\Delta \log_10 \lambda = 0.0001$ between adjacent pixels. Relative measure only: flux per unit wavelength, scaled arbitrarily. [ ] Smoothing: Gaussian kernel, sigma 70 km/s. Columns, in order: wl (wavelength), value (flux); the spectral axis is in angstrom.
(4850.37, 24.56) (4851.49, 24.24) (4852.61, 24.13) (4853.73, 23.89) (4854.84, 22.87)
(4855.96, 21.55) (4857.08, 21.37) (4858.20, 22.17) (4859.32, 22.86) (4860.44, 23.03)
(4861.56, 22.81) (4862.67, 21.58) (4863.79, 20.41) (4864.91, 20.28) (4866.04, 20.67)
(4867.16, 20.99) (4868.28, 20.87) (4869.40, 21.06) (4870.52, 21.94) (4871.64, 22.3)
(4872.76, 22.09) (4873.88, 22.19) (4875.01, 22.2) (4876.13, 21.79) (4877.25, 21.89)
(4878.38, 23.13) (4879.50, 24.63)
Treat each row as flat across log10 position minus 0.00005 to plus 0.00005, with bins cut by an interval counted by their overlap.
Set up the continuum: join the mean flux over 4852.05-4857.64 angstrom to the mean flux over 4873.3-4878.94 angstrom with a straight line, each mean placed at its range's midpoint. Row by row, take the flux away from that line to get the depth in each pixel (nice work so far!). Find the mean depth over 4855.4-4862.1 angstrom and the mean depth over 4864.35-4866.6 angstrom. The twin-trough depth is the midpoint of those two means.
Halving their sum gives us 1.2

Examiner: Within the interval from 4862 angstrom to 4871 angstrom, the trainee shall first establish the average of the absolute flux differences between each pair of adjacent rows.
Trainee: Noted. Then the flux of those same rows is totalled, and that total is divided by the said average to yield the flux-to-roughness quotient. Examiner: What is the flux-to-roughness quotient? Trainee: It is 367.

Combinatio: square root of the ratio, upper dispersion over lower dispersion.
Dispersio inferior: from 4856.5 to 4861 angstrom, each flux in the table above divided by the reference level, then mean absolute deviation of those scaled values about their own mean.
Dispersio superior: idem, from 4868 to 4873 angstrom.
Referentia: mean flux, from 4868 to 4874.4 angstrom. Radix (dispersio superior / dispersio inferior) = 1.0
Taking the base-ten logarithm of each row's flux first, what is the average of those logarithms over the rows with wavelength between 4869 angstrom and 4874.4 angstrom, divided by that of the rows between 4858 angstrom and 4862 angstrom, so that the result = 0.99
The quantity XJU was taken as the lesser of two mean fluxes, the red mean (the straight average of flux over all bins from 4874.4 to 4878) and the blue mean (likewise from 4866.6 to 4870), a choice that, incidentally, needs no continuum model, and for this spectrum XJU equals 21.0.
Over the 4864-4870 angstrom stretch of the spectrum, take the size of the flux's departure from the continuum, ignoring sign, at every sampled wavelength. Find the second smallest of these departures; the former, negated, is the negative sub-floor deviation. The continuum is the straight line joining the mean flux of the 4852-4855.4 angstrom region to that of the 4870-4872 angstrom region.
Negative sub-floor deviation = -1.47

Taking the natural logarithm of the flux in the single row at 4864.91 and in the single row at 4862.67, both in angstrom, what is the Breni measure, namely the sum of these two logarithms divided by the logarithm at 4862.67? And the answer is 1.98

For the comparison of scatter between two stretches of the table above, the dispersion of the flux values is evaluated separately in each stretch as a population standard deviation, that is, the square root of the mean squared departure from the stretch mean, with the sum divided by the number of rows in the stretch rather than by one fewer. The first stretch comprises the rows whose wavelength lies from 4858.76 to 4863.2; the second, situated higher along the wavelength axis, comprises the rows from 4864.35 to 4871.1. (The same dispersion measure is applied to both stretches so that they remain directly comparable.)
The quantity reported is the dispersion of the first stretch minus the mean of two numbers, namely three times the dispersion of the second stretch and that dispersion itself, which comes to -0.431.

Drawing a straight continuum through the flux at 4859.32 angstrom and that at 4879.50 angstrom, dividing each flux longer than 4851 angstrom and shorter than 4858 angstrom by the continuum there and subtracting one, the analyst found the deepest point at 4857.08 angstrom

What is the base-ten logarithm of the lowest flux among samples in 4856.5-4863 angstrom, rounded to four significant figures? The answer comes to 1.330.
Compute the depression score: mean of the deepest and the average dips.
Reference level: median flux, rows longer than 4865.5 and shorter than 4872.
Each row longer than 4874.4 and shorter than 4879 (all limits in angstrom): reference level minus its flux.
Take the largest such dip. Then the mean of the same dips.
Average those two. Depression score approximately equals -1.0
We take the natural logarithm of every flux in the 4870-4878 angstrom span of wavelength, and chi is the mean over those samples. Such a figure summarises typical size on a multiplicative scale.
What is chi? 3.09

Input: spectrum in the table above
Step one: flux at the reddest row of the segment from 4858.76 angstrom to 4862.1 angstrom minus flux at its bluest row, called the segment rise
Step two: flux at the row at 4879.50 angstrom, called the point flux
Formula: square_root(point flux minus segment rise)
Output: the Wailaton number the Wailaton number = 4.97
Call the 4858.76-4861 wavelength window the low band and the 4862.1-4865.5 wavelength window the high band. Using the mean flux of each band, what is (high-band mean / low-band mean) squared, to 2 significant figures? 0.82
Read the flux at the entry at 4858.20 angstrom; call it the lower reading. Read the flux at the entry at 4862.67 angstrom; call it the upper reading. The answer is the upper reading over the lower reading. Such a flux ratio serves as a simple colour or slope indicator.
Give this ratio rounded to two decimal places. 0.97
